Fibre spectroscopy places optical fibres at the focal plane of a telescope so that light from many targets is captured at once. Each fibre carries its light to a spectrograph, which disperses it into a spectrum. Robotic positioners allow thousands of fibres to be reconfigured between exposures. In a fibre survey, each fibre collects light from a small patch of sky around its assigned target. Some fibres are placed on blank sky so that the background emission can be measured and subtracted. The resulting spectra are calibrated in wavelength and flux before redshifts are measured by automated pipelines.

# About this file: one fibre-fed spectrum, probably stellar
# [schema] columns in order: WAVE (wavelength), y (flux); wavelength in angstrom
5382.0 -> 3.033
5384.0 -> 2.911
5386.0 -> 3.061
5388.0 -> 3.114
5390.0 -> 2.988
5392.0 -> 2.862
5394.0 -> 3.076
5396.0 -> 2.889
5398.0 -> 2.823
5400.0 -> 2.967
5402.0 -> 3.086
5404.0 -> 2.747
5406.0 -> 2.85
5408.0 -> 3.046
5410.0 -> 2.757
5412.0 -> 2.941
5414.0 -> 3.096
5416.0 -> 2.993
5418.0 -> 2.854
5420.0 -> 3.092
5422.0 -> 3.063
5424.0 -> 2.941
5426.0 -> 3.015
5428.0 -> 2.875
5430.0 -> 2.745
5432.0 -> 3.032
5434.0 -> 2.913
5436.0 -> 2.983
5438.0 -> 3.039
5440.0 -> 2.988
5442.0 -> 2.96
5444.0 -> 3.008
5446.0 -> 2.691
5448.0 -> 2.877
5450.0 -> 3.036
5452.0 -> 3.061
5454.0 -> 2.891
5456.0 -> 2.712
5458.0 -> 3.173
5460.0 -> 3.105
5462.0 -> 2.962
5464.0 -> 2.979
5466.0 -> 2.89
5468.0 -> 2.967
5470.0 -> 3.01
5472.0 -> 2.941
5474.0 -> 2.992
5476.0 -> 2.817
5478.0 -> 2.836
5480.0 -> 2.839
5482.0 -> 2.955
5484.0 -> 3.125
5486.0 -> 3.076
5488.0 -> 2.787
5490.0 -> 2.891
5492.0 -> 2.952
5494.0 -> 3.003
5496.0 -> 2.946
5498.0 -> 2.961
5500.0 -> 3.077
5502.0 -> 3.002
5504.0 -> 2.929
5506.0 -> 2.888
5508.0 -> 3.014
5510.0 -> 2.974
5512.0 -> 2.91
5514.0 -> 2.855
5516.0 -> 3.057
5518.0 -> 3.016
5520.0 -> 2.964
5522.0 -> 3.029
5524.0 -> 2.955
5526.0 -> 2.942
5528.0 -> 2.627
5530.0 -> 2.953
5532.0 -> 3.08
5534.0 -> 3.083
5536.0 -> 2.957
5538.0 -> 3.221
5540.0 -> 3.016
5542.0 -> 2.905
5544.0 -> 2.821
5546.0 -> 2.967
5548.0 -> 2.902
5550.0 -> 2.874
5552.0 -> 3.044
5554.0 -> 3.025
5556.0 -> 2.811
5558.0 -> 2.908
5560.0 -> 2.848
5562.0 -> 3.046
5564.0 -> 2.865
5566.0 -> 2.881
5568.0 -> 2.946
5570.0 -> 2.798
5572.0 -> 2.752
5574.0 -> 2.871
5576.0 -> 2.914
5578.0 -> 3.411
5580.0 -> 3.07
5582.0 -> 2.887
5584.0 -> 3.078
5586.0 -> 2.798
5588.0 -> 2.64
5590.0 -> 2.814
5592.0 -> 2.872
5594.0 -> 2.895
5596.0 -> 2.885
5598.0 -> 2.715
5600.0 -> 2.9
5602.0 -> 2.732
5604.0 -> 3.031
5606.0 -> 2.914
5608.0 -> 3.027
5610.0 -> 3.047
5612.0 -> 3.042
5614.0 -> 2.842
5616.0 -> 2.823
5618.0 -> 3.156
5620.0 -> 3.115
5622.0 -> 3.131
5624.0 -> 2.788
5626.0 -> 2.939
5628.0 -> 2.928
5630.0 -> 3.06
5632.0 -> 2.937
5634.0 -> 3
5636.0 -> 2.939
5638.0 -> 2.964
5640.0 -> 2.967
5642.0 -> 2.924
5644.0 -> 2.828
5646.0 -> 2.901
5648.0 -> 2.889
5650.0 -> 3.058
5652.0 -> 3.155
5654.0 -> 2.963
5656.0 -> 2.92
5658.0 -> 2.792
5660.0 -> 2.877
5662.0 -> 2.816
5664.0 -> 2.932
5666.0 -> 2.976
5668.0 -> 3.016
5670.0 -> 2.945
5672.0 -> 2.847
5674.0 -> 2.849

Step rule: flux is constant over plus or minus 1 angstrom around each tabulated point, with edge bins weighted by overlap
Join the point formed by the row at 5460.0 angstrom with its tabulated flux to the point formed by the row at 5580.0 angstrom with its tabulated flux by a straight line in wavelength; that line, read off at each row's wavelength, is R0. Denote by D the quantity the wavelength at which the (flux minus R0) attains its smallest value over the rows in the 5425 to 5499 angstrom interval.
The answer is 5446.0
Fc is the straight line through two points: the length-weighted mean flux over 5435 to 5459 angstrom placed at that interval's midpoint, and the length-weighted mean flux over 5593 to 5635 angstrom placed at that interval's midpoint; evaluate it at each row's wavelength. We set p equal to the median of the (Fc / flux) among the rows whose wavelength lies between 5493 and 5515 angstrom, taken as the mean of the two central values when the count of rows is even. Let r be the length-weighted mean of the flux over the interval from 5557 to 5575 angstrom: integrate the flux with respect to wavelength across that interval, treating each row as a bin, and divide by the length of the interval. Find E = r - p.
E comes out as 1.88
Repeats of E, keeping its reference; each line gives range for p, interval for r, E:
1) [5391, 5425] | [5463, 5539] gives 1.96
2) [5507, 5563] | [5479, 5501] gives 1.97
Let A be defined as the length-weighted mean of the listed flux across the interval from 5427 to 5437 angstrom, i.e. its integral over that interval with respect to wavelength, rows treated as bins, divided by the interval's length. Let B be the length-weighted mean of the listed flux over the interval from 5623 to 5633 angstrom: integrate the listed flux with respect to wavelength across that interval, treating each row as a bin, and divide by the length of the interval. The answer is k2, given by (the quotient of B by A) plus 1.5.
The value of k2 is 2.51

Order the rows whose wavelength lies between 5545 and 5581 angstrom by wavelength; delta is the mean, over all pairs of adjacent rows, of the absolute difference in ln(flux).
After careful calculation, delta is 0.045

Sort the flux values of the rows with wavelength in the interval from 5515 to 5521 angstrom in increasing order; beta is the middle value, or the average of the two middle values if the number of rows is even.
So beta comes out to 3.016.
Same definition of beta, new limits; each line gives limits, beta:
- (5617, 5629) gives 3.027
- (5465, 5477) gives 2.954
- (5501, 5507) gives 2.929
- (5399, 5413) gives 2.941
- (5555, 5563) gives 2.878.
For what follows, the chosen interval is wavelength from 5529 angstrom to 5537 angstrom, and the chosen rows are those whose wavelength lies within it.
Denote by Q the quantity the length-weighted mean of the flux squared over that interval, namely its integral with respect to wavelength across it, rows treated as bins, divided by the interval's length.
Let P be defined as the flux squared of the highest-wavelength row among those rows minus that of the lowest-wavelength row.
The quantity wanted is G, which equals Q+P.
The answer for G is 9.1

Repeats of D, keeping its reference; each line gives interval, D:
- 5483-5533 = 5528.0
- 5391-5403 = 5398.0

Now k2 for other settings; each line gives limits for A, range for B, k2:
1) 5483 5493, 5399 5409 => 2.49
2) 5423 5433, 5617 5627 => 2.54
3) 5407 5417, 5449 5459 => 2.50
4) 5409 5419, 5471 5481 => 2.49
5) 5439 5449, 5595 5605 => 2.48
